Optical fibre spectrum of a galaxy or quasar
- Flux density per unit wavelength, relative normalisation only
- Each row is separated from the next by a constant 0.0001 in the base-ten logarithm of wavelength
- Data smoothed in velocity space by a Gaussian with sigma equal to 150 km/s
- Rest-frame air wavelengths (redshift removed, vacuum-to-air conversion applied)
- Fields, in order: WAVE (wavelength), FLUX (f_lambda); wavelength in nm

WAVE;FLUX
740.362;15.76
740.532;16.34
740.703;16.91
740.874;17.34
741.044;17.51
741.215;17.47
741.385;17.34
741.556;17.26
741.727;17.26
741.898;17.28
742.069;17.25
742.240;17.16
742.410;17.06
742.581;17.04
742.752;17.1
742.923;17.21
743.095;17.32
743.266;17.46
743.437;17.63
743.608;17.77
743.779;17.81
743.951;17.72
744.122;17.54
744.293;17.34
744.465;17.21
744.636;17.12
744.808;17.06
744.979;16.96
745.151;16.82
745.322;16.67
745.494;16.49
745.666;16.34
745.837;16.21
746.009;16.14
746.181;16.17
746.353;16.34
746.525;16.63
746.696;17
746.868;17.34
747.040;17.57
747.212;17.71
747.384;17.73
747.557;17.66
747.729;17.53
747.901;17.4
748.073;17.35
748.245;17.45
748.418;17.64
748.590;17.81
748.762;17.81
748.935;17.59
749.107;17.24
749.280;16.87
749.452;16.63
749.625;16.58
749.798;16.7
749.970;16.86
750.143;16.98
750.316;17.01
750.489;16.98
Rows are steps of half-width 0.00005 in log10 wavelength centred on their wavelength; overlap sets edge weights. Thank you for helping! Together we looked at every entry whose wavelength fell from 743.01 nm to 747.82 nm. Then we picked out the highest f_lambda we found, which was 17.81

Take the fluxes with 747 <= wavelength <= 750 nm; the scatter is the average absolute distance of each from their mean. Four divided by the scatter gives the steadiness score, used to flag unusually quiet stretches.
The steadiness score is 11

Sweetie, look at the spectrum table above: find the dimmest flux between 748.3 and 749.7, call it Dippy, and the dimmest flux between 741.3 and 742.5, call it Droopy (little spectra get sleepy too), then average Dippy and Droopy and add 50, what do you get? 66.82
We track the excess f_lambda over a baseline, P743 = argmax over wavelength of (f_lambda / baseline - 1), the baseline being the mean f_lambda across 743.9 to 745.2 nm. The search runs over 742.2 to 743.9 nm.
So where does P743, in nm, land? 743.779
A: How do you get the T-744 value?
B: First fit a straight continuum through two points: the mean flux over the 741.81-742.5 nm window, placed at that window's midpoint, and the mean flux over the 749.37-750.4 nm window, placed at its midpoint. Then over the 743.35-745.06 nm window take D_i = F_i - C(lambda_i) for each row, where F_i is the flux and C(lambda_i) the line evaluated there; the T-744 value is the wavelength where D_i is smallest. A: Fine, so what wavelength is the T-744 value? 744.979 nm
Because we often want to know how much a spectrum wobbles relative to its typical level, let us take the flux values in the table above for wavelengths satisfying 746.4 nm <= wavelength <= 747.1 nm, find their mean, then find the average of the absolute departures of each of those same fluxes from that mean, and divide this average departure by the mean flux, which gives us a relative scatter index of 0.019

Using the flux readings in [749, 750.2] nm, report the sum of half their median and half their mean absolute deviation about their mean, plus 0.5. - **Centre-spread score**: 9.02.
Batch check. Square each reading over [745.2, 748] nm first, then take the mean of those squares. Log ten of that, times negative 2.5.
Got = -6.15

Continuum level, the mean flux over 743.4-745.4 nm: 17.3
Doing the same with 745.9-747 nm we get 16.6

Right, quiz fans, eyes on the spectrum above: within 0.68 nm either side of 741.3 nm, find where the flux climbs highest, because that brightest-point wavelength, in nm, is 741.044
